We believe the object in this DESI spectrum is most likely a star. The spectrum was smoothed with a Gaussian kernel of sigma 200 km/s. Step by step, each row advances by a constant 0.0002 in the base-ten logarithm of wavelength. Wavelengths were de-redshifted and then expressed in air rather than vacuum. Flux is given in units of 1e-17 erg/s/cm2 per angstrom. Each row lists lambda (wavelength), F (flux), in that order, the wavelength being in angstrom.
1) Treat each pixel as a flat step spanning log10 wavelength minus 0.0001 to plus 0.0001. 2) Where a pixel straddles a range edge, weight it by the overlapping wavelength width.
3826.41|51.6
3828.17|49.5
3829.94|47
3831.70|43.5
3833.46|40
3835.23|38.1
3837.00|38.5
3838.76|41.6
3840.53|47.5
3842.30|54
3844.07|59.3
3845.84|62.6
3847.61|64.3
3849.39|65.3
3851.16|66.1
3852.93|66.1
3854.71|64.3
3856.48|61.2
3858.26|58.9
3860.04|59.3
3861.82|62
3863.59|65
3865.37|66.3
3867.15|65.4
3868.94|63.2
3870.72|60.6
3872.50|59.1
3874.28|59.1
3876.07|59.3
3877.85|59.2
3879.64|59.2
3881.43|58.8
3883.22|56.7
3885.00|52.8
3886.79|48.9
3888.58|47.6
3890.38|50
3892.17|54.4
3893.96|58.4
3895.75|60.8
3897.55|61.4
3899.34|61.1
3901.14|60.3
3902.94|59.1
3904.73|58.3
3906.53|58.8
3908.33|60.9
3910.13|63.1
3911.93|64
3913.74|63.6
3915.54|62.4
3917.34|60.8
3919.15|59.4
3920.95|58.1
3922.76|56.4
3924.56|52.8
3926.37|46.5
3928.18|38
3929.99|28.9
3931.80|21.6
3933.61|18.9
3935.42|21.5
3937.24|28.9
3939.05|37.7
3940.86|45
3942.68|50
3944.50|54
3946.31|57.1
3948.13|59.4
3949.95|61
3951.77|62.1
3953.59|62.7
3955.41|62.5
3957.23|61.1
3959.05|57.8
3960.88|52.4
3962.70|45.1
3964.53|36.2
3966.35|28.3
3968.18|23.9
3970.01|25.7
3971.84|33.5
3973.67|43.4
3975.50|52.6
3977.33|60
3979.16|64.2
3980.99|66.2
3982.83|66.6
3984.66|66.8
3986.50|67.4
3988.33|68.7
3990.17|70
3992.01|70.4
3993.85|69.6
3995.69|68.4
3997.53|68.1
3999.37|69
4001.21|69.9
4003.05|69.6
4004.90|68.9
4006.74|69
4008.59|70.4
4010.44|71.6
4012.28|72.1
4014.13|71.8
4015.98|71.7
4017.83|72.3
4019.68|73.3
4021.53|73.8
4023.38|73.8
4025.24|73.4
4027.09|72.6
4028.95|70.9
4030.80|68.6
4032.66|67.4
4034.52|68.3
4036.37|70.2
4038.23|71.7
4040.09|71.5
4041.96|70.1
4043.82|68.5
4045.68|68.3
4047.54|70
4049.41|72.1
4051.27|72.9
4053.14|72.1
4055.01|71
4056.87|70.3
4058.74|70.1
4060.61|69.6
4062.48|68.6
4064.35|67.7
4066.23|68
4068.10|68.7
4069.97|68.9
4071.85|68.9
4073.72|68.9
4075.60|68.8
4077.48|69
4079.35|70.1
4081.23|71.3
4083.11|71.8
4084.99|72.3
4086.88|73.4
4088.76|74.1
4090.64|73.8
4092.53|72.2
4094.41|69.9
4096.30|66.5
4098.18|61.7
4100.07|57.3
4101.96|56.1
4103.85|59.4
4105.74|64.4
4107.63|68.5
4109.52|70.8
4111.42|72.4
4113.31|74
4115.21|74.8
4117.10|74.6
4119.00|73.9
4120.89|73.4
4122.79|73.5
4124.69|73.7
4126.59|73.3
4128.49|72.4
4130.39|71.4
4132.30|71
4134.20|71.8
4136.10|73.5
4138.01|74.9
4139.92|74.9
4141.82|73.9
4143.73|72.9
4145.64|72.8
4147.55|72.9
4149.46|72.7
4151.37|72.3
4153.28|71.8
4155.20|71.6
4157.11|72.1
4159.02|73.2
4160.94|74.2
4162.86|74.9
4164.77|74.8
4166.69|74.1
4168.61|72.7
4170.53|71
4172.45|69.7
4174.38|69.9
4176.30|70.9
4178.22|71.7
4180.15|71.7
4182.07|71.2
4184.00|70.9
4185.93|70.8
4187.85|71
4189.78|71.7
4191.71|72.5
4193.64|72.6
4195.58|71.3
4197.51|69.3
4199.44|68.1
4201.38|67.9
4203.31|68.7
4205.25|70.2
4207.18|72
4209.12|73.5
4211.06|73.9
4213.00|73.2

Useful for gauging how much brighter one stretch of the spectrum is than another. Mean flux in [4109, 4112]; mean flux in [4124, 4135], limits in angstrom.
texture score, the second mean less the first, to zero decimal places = 1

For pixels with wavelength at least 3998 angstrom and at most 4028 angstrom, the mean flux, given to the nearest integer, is 71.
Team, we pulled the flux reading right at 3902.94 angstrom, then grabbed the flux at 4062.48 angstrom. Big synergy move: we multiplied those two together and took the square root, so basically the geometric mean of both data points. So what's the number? 63.7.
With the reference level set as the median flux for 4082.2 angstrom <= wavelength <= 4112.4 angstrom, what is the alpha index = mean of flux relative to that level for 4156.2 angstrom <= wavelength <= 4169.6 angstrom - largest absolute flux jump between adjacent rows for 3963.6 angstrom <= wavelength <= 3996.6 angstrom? -8.9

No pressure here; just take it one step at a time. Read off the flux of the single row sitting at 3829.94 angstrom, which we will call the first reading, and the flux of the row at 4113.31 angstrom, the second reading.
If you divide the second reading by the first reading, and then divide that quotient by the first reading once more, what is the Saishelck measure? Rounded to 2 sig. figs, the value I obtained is 0.033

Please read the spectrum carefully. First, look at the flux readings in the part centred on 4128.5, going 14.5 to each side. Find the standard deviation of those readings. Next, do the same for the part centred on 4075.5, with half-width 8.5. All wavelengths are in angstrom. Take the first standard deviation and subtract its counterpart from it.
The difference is 0.1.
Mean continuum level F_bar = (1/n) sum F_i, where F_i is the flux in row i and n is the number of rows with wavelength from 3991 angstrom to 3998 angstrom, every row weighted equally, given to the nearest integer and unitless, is 69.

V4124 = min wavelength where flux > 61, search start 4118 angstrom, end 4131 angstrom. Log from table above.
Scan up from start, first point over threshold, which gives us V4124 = 4119.00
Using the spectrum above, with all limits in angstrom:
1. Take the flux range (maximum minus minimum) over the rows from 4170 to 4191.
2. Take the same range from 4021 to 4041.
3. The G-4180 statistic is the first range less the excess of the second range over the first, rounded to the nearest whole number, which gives -2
